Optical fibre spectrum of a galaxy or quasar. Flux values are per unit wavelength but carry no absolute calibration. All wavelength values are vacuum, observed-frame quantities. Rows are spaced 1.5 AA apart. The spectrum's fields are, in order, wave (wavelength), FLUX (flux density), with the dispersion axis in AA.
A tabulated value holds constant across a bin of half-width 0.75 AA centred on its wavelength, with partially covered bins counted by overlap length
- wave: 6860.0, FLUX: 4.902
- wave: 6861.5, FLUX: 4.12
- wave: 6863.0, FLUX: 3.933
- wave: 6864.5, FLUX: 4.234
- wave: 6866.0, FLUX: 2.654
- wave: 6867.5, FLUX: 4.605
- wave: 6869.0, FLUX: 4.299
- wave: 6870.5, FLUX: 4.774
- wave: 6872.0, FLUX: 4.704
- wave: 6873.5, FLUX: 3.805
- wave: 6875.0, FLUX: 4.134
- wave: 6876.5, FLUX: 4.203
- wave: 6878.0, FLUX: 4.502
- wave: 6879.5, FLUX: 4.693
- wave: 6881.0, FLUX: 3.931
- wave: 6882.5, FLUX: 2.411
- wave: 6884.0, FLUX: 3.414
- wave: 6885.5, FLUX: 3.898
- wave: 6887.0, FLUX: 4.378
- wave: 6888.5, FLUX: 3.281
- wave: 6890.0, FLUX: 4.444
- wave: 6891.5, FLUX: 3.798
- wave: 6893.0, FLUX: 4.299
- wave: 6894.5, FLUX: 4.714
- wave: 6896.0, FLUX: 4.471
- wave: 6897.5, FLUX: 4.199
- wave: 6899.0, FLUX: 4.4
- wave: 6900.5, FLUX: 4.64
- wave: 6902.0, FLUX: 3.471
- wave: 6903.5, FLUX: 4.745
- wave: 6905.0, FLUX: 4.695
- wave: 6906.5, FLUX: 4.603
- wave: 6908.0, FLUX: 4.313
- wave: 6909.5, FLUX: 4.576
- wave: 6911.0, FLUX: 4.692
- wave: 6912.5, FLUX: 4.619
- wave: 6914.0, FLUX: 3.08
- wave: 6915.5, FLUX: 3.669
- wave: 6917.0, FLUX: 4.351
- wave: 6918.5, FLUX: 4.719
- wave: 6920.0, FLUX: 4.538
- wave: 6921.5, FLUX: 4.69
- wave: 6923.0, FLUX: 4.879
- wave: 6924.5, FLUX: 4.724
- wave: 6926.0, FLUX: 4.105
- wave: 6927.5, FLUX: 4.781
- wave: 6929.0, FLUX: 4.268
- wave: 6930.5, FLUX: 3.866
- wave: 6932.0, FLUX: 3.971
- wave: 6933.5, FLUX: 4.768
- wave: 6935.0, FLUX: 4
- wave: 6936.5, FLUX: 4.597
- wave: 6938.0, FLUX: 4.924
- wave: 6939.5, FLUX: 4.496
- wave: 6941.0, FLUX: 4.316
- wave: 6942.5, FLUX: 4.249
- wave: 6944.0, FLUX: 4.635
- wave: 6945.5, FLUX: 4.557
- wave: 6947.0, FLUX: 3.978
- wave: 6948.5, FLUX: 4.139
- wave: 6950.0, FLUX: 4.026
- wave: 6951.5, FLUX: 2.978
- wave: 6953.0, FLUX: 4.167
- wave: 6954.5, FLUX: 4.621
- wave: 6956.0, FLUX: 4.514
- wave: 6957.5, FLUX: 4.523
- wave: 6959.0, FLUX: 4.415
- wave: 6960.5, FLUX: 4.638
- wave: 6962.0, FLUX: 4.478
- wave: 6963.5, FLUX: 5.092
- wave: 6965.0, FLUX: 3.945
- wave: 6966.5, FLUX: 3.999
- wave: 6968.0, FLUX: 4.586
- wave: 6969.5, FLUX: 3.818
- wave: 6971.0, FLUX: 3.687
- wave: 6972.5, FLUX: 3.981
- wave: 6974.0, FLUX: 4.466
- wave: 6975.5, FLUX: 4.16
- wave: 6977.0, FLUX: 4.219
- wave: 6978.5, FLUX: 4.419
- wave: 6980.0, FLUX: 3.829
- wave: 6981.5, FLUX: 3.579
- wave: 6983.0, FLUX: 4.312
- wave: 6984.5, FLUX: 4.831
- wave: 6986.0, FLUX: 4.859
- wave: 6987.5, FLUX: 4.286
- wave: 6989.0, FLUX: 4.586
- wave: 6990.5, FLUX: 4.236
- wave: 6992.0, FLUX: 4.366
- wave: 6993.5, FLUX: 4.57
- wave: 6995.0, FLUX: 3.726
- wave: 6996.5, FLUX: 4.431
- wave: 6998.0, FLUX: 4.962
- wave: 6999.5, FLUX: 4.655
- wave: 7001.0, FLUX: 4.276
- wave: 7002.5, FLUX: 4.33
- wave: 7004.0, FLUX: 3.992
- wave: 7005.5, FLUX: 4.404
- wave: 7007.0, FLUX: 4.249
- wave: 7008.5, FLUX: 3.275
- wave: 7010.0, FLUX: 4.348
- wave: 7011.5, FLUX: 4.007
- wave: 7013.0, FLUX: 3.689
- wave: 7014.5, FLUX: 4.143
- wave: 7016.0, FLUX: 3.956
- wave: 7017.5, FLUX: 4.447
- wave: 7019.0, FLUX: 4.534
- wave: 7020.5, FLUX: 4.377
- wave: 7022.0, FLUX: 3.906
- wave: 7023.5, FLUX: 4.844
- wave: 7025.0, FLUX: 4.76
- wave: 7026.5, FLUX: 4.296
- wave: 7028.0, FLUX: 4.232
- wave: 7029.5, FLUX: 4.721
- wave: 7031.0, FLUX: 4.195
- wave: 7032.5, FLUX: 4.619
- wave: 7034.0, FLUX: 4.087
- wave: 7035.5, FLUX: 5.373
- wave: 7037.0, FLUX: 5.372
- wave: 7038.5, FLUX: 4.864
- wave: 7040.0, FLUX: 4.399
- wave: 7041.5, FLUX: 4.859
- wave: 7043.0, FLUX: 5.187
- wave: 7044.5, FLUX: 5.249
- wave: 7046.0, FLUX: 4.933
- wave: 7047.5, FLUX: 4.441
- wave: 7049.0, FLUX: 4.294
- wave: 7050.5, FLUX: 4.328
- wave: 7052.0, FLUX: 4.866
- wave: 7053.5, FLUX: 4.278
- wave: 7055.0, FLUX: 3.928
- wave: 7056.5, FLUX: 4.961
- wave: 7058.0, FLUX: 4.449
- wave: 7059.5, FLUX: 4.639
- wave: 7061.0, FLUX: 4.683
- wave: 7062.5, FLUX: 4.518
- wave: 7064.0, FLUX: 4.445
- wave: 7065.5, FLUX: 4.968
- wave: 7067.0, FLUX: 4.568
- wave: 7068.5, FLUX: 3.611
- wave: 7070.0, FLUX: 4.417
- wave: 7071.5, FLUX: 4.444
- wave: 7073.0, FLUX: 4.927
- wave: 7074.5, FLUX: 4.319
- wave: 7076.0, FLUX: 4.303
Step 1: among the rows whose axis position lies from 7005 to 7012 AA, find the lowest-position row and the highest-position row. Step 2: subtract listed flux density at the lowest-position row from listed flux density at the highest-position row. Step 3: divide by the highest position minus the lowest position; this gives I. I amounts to -0.07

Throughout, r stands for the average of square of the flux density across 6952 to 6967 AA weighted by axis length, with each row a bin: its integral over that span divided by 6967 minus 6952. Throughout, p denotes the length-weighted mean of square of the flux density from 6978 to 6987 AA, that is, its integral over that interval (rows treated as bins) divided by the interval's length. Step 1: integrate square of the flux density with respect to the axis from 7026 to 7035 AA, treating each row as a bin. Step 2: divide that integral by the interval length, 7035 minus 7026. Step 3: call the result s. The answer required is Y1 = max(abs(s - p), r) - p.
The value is 1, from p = 18.7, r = 19.7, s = 19.3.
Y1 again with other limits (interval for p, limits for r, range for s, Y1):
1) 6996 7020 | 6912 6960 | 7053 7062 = 1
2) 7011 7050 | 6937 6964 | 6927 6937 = -1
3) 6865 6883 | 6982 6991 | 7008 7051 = 3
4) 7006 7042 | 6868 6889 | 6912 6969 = -3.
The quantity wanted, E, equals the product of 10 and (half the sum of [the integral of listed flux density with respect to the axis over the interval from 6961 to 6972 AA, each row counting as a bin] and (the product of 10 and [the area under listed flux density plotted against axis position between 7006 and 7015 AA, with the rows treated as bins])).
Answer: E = 2014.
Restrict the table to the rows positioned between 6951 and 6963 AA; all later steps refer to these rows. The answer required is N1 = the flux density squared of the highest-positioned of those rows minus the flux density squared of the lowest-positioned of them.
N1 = 11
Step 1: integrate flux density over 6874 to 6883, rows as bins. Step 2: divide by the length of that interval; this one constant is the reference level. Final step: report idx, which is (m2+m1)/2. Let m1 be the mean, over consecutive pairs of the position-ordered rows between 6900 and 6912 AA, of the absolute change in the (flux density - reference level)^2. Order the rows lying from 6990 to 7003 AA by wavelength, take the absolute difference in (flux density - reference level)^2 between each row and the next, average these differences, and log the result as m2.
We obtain 0.21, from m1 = 0.161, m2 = 0.27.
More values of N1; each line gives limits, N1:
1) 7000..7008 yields 0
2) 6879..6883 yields -16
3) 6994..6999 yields 11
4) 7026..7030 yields 4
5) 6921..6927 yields -5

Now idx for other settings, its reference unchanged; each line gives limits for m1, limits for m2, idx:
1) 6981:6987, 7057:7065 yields 0.19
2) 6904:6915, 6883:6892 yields 0.25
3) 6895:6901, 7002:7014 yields 0.19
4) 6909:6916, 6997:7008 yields 0.29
